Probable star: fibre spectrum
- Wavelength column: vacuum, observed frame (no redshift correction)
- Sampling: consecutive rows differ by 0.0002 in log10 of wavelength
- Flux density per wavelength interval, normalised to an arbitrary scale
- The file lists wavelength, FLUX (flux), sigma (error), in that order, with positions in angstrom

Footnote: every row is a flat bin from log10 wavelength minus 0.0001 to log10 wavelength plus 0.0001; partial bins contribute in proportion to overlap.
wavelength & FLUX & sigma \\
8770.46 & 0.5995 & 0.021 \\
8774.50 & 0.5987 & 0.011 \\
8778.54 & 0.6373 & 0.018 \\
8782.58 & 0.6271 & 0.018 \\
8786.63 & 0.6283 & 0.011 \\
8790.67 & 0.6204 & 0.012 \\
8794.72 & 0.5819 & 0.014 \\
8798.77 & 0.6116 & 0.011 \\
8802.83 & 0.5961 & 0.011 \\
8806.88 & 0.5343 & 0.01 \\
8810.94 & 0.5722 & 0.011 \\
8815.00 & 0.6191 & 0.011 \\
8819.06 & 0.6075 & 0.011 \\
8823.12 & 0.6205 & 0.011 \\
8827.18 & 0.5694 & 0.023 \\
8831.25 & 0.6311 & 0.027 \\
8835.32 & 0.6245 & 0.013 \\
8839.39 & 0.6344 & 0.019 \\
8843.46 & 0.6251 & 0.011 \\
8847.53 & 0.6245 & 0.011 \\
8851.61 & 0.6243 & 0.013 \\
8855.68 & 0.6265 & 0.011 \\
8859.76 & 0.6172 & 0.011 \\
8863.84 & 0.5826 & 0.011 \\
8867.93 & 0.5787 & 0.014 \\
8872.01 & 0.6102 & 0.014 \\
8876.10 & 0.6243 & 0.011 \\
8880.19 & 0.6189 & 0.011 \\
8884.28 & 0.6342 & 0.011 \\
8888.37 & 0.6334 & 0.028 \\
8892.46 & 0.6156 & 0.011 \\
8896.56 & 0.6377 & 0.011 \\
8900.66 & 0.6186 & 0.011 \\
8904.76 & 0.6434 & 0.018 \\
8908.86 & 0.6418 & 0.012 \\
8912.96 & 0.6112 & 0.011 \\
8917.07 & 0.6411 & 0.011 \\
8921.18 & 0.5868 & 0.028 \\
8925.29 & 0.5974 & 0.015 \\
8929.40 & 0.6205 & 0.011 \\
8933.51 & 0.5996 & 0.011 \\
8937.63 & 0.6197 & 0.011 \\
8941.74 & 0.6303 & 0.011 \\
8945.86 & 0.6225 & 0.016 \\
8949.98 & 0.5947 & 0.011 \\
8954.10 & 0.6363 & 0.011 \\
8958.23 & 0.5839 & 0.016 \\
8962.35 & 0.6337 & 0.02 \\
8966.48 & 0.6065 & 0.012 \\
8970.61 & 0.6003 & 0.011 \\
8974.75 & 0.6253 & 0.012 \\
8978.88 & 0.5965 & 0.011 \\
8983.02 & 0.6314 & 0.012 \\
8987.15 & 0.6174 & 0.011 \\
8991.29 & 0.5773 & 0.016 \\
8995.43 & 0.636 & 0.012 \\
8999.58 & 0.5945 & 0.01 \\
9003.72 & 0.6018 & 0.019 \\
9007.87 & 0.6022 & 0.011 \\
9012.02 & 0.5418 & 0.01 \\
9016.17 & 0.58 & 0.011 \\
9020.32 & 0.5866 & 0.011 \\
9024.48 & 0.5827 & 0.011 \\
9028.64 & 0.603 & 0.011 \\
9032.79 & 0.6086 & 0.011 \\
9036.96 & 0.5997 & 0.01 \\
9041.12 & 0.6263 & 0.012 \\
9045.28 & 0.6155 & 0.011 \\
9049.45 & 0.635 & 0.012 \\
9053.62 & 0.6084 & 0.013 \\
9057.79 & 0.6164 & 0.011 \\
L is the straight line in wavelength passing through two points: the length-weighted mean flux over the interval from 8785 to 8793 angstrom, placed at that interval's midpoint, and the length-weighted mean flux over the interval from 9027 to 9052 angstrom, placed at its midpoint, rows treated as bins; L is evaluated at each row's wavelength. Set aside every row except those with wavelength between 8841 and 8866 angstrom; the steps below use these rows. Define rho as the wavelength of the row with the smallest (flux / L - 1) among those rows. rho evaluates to 8863.84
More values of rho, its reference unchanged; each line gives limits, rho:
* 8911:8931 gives 8921.18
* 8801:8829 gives 8806.88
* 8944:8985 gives 8958.23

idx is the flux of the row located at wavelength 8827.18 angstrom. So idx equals 0.5694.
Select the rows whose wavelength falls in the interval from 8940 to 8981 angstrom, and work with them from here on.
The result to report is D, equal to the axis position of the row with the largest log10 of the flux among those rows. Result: 8954.10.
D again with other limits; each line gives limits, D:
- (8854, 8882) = 8855.68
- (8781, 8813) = 8786.63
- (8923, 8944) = 8941.74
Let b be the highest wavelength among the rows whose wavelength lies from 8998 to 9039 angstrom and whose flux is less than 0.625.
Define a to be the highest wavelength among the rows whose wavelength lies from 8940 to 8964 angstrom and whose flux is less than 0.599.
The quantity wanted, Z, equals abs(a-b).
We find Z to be 78.7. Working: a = 8958.23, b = 9036.96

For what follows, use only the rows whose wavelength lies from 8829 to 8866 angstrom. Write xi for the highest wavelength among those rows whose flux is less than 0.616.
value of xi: 8863.84 angstrom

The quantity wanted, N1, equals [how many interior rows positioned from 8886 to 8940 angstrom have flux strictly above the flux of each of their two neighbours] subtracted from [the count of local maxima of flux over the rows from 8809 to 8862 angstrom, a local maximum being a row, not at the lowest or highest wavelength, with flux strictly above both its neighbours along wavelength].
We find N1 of 1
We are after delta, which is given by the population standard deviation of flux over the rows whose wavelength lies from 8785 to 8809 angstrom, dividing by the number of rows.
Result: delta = 0.031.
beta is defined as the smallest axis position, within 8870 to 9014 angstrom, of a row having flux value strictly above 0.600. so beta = 8872.01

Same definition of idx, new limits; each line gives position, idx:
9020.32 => 0.5866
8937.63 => 0.6197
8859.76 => 0.6172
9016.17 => 0.58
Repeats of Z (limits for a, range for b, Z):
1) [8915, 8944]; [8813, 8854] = 73.7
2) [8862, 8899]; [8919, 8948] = 77.9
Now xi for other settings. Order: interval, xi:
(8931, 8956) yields 8949.98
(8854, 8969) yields 8966.48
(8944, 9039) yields 9036.96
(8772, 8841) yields 8827.18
